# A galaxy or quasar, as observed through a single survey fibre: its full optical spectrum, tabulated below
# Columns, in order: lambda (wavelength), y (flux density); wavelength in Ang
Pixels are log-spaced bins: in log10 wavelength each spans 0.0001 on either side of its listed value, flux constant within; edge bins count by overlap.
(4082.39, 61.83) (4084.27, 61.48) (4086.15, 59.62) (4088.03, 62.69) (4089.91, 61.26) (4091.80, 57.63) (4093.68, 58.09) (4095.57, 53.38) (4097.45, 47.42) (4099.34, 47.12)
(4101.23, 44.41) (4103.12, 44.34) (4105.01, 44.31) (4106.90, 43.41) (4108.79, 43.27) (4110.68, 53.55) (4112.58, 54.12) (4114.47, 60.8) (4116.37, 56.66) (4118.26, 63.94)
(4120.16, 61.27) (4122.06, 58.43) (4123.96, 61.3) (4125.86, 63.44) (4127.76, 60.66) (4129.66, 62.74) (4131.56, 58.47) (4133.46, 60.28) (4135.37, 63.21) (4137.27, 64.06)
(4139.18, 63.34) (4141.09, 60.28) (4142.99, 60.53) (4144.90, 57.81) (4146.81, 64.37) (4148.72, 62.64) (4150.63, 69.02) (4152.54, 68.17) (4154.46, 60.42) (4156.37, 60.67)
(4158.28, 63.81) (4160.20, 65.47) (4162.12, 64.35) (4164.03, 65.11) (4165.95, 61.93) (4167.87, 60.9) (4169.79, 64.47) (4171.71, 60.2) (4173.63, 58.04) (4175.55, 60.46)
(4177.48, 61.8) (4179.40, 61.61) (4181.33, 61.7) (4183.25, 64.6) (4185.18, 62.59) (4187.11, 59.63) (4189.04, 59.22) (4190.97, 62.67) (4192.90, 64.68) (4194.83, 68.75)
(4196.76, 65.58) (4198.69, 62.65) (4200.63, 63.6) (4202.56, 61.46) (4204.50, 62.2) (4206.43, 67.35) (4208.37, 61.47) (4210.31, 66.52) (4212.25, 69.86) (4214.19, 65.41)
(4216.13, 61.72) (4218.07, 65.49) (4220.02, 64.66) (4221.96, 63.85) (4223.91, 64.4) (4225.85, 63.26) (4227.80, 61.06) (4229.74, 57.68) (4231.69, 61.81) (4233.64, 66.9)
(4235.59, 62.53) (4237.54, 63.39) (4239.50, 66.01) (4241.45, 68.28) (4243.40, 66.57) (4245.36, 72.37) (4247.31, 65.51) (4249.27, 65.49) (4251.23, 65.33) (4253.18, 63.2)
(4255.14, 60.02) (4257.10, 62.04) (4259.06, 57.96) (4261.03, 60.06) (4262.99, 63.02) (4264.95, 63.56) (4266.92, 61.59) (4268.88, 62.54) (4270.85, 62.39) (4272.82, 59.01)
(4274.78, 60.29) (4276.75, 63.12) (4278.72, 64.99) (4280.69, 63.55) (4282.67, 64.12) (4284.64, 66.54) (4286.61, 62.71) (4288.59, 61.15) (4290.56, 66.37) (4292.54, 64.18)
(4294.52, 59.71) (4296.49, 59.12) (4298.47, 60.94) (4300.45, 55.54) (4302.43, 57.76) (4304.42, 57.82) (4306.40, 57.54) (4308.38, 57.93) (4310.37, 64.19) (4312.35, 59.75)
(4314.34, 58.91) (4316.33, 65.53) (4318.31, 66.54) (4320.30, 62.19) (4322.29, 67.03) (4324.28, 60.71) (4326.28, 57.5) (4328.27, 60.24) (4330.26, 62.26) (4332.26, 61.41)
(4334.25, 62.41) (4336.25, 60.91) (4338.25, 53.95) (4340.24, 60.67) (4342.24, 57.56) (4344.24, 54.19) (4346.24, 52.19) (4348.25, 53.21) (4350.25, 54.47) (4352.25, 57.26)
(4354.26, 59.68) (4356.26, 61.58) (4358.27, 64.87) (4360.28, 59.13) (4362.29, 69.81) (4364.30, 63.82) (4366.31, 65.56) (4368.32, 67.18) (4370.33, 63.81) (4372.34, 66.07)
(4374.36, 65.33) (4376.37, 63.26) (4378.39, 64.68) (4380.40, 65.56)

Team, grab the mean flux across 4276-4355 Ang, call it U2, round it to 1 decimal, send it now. 60.4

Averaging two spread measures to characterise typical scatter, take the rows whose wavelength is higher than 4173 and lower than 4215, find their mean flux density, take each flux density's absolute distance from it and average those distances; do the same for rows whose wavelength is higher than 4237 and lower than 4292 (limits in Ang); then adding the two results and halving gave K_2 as 2.4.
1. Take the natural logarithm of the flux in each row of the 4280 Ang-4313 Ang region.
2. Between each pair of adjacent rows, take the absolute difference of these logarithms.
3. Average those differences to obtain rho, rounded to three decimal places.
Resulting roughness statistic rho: 0.042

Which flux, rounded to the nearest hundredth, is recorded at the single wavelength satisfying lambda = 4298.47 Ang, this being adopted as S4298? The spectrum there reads 60.94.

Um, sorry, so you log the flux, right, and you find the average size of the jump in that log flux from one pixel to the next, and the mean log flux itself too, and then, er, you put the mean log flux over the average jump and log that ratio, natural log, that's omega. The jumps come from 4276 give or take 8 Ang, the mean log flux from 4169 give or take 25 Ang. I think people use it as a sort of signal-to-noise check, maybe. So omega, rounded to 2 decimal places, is 5.05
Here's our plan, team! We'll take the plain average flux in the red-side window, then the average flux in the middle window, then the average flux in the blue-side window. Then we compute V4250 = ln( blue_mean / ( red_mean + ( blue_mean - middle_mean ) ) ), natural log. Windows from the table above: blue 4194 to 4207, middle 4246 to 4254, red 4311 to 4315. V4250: 0.09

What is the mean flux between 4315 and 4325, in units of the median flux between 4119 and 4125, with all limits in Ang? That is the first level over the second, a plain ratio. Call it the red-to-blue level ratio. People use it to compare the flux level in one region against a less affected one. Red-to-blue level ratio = 1.05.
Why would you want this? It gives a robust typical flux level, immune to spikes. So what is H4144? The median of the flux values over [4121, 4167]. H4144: 62.7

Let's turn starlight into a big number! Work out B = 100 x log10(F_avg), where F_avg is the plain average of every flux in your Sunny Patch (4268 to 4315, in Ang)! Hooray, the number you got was 178.7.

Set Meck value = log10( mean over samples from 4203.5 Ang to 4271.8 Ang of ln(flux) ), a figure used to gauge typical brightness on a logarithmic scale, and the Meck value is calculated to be 0.619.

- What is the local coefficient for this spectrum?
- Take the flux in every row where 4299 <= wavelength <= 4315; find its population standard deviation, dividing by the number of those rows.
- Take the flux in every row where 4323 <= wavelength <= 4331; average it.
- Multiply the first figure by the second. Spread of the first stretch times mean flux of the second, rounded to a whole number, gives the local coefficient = 143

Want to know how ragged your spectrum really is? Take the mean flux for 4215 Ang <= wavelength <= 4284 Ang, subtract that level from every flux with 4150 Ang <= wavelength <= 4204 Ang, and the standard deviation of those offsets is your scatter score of 2.8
